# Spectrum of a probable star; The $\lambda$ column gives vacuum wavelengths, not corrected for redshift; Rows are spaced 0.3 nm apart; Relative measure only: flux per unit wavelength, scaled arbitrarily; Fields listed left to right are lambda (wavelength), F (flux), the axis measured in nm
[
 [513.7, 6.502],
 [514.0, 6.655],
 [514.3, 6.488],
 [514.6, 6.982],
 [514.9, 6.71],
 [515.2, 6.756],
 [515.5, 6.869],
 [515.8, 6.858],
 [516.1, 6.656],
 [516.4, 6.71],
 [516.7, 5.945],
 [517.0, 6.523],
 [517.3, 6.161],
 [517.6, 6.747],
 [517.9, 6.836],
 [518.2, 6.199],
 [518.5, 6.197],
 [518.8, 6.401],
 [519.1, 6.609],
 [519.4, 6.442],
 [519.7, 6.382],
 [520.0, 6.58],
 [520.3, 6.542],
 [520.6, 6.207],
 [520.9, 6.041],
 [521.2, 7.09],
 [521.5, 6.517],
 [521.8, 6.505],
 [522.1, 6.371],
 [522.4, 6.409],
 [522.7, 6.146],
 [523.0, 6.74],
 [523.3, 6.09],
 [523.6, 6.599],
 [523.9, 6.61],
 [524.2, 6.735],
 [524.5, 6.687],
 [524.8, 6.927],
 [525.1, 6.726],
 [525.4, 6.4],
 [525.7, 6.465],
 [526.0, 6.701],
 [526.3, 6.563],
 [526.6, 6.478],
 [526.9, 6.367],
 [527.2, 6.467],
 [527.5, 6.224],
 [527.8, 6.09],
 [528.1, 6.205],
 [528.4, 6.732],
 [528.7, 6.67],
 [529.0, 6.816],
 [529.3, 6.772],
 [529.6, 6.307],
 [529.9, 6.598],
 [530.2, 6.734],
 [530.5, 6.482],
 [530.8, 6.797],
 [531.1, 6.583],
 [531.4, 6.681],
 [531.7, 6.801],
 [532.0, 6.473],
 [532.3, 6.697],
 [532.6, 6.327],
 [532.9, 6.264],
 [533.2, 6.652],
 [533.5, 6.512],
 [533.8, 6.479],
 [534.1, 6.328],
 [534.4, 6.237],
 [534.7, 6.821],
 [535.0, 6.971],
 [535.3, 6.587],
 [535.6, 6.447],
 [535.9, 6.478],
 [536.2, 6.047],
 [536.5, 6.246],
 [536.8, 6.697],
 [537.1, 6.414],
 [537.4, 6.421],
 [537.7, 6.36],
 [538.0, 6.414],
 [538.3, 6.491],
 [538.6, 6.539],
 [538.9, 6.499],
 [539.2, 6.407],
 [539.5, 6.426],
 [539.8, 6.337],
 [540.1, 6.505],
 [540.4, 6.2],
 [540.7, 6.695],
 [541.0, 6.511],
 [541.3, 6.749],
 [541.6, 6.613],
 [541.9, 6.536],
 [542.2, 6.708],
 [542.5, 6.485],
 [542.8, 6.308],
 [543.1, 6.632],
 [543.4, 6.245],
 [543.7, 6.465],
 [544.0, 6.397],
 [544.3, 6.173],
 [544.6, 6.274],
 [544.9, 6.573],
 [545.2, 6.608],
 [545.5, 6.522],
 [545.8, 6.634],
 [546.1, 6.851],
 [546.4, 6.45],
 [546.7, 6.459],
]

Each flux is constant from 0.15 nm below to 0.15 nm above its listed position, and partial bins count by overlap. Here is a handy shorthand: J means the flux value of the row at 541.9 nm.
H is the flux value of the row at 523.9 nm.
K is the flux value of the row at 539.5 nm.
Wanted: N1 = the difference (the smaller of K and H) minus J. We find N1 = -0.11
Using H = 6.61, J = 6.536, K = 6.426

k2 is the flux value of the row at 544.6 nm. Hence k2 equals 6.274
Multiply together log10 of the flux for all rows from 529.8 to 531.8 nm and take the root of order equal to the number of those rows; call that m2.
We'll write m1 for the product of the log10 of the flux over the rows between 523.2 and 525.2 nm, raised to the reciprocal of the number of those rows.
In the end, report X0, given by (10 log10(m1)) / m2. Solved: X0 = -1.04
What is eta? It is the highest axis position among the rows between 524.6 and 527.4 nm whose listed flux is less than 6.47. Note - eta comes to 527.2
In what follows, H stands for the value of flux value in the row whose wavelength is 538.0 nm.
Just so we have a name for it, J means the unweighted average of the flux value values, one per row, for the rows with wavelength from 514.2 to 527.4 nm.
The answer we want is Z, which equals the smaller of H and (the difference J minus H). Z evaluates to 0.12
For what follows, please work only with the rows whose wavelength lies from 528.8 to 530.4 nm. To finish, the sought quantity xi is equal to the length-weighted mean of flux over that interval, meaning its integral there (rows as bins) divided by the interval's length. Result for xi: 6.64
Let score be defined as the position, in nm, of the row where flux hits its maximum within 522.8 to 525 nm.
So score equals 524.8 nm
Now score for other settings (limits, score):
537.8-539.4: 538.6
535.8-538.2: 536.8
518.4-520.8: 519.1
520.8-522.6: 521.2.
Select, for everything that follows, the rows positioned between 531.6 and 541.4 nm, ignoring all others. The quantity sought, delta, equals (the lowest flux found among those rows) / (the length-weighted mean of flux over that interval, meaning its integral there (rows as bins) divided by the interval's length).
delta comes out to 0.933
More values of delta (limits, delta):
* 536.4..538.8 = 0.968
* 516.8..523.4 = 0.938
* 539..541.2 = 0.961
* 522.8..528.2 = 0.936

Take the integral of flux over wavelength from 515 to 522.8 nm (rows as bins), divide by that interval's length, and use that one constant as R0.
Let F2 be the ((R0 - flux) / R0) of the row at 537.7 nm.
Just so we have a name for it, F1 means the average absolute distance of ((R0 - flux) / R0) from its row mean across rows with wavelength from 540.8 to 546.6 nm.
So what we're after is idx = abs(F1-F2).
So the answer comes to 0.001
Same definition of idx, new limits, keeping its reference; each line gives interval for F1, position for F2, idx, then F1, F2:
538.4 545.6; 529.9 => 0.036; 0.0195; -0.016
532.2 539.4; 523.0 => 0.061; 0.0225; -0.038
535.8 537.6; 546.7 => 0.019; 0.0244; 0.005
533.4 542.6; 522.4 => 0.008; 0.0209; 0.013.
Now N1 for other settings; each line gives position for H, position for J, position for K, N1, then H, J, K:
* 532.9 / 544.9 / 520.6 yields -0.37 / 6.264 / 6.573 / 6.207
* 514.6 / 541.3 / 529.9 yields -0.15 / 6.982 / 6.749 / 6.598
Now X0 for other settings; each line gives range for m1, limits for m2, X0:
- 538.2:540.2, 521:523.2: -1.12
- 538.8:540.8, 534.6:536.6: -1.13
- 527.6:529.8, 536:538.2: -1.12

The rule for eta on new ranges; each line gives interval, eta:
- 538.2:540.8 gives 540.4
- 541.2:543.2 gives 542.8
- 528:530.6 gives 529.6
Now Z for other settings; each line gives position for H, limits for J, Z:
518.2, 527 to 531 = 0.33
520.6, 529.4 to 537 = 0.32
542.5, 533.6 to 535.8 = 0.07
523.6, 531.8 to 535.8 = -0.08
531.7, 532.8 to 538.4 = -0.33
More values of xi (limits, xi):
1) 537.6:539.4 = 6.45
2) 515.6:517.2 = 6.54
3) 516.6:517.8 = 6.38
